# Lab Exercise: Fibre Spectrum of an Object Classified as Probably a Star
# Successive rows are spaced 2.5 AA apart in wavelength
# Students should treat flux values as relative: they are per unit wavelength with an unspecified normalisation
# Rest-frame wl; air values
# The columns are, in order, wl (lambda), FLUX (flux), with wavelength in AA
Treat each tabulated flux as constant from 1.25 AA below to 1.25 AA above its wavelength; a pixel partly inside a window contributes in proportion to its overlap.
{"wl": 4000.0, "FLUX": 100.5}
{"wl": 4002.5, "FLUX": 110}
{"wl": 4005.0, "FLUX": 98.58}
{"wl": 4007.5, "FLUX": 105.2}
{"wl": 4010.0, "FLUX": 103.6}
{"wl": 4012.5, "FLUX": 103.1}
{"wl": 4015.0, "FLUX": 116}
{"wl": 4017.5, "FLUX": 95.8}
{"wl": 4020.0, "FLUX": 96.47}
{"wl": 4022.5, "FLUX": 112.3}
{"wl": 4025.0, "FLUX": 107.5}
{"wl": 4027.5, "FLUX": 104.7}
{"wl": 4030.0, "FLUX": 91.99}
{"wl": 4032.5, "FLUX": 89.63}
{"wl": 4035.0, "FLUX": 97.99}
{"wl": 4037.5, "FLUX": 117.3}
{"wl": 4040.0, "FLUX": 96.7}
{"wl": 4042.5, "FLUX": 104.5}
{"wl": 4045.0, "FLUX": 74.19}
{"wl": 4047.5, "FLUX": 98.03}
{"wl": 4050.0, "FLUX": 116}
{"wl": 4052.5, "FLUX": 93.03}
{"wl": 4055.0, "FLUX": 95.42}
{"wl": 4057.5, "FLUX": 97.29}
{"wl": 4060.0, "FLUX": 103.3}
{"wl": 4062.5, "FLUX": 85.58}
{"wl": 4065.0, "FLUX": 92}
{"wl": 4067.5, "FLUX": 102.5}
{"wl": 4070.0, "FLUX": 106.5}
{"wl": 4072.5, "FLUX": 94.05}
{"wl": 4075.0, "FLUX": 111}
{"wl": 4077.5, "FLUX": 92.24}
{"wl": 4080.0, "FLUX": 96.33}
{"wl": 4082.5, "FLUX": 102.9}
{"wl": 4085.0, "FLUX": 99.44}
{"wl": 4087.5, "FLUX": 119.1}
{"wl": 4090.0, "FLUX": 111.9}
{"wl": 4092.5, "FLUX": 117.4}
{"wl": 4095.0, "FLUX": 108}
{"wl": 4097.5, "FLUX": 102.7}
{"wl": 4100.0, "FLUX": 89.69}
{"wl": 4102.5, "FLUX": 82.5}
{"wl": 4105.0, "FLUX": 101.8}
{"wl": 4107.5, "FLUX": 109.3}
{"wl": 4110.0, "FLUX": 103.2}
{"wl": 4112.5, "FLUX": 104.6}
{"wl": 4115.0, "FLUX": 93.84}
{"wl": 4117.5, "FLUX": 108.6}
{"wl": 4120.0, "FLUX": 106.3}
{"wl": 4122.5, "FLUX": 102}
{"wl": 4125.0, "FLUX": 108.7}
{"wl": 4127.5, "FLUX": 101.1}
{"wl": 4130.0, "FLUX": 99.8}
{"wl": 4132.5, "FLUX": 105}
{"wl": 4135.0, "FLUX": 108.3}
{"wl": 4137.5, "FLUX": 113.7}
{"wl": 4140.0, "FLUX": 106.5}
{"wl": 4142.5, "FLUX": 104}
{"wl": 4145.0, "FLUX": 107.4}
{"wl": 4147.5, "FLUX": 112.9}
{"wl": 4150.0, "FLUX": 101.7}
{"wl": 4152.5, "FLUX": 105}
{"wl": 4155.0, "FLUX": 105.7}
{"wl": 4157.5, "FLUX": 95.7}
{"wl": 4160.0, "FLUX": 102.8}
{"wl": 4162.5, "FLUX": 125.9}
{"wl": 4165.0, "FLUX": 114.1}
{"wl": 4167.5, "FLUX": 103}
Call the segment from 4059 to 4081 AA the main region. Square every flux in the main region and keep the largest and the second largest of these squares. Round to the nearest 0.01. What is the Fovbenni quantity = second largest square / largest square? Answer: 0.92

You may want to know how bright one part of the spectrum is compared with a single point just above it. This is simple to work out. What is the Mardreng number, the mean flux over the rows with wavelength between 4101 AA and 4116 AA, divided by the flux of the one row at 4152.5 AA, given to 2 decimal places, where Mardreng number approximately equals 0.94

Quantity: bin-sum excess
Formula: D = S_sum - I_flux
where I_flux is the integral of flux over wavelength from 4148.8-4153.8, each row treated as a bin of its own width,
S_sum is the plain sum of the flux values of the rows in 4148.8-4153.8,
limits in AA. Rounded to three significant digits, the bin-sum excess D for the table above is -310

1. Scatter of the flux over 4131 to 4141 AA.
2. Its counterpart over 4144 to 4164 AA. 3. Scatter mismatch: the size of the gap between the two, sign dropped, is 5.2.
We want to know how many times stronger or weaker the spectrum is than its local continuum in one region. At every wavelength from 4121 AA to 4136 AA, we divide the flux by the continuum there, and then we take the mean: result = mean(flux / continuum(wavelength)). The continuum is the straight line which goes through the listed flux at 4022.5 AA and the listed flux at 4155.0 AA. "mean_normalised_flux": 0.973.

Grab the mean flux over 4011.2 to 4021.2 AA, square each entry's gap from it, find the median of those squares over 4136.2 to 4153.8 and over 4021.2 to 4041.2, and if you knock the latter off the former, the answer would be -50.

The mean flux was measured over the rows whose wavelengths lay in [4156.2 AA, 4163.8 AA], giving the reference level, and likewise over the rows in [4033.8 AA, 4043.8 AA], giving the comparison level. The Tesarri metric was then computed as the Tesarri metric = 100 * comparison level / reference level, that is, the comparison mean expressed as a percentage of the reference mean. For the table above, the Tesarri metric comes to 96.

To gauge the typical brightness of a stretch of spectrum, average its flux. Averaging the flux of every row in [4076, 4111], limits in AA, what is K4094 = 103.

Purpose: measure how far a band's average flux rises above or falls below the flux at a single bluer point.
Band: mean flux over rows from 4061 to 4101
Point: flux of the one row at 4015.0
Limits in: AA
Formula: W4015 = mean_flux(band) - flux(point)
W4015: -14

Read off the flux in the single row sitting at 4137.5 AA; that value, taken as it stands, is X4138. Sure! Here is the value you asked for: 113.7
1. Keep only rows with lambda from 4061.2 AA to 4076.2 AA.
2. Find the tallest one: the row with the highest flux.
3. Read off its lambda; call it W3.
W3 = 4075.0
